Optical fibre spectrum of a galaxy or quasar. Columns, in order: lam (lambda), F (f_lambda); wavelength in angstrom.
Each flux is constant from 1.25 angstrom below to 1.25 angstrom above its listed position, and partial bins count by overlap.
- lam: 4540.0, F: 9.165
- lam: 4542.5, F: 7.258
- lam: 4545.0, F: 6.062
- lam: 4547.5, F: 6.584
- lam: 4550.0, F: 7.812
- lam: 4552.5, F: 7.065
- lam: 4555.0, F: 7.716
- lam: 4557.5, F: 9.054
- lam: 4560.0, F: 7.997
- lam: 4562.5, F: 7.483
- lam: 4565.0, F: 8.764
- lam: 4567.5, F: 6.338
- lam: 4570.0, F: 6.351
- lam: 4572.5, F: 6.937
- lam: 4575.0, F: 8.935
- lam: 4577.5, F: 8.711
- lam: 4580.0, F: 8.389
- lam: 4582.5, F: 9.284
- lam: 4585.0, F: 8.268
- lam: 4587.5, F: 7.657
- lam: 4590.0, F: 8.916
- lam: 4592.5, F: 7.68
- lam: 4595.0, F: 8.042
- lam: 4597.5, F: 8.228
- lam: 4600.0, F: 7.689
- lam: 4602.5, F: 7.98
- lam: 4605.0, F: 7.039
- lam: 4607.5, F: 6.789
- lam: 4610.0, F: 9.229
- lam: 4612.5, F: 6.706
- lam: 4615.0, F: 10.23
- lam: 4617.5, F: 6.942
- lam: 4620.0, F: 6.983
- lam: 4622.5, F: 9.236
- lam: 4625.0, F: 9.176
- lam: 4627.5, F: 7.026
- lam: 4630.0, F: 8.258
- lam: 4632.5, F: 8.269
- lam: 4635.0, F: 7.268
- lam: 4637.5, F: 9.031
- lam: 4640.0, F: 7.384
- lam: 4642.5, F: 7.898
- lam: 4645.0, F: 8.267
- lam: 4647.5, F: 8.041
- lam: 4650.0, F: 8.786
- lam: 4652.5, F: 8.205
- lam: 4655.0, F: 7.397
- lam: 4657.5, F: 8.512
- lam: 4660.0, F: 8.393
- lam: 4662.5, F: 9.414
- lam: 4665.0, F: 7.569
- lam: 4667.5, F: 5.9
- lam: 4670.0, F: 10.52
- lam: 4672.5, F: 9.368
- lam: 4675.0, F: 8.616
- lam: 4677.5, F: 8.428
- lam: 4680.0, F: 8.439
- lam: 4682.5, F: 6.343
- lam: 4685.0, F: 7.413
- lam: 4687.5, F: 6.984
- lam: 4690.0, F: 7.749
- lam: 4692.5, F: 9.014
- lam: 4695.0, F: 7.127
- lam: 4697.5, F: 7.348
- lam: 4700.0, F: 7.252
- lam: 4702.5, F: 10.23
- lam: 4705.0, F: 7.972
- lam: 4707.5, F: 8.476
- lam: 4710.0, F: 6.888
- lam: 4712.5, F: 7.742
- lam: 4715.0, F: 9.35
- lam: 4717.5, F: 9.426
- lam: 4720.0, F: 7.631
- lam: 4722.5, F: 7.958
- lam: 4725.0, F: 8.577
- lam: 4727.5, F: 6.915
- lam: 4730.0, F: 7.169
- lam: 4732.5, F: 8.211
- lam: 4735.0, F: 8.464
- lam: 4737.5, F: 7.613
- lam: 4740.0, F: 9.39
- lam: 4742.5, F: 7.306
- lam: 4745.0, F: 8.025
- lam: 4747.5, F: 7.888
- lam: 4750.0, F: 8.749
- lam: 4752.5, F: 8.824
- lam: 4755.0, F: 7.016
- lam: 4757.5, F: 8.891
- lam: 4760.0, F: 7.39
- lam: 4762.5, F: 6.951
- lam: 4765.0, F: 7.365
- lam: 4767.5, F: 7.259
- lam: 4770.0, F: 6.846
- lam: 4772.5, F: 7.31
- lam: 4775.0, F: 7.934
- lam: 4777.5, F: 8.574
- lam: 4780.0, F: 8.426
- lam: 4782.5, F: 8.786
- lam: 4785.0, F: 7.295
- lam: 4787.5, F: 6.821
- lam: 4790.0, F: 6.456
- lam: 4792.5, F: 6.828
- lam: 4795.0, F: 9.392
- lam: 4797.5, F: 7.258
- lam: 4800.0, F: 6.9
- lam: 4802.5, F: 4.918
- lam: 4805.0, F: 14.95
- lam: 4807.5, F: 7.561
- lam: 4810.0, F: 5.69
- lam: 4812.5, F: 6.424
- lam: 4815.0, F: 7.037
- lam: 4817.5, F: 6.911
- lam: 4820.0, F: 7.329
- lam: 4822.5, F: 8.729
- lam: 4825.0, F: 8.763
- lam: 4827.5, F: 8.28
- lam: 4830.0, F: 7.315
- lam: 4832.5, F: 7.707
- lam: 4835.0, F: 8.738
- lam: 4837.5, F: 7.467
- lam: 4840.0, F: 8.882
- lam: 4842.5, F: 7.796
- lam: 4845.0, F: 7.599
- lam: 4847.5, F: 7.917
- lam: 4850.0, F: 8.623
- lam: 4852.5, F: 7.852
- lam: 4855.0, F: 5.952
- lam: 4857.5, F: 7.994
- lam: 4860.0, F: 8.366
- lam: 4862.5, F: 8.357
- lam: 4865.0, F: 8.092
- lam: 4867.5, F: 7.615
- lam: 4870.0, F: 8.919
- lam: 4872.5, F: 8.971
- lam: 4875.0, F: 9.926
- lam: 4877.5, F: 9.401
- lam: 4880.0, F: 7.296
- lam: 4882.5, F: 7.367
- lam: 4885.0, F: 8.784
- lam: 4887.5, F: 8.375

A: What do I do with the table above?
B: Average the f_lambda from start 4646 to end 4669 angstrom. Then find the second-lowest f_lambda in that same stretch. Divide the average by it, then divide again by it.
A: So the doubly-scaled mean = 0.147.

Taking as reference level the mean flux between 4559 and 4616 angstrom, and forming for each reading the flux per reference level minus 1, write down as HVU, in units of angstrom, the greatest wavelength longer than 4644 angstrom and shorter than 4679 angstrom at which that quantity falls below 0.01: 4667.5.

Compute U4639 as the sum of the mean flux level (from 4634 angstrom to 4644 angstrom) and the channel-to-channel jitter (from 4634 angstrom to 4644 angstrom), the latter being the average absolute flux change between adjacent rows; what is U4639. 9.2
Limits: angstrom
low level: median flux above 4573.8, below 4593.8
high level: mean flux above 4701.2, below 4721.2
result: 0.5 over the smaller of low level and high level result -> 0.0591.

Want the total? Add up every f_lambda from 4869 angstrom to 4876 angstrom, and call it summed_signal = 27.8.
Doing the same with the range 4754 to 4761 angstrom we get 23.3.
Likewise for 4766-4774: 21.4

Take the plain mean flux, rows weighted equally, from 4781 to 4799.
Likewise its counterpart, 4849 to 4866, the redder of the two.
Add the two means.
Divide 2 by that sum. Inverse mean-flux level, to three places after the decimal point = 0.130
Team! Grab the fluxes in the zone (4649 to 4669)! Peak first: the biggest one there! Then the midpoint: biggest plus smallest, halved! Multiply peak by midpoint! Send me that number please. 72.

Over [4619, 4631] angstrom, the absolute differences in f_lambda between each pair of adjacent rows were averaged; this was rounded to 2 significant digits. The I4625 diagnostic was 1.4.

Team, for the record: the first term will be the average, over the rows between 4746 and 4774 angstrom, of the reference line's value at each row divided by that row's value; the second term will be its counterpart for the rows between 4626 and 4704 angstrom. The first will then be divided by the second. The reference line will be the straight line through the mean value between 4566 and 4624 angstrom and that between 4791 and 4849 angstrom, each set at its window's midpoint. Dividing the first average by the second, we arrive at 1.04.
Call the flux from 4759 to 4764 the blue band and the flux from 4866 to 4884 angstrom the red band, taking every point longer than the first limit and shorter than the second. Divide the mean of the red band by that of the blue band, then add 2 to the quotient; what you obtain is 3.19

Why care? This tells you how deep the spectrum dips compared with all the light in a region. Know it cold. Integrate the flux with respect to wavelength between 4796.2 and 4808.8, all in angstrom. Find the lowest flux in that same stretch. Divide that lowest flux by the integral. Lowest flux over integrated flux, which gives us 0.047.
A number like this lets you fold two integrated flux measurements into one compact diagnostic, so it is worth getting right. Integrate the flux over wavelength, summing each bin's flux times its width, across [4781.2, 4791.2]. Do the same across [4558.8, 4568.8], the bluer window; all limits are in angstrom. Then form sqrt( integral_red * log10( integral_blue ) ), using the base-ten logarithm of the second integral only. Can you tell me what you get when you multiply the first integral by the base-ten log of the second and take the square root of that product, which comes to 11.8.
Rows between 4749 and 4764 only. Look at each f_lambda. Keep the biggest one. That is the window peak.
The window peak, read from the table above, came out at 8.891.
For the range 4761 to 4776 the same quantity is 7.934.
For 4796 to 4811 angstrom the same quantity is 14.95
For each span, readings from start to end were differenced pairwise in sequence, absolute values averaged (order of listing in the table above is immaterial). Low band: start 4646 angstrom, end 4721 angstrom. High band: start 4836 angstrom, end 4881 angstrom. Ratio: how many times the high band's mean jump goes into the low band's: 1.38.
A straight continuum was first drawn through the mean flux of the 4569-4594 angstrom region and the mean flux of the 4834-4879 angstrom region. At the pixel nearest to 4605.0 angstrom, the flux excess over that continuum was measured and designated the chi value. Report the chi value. -1.1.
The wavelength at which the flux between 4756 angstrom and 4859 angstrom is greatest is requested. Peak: 4805.0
